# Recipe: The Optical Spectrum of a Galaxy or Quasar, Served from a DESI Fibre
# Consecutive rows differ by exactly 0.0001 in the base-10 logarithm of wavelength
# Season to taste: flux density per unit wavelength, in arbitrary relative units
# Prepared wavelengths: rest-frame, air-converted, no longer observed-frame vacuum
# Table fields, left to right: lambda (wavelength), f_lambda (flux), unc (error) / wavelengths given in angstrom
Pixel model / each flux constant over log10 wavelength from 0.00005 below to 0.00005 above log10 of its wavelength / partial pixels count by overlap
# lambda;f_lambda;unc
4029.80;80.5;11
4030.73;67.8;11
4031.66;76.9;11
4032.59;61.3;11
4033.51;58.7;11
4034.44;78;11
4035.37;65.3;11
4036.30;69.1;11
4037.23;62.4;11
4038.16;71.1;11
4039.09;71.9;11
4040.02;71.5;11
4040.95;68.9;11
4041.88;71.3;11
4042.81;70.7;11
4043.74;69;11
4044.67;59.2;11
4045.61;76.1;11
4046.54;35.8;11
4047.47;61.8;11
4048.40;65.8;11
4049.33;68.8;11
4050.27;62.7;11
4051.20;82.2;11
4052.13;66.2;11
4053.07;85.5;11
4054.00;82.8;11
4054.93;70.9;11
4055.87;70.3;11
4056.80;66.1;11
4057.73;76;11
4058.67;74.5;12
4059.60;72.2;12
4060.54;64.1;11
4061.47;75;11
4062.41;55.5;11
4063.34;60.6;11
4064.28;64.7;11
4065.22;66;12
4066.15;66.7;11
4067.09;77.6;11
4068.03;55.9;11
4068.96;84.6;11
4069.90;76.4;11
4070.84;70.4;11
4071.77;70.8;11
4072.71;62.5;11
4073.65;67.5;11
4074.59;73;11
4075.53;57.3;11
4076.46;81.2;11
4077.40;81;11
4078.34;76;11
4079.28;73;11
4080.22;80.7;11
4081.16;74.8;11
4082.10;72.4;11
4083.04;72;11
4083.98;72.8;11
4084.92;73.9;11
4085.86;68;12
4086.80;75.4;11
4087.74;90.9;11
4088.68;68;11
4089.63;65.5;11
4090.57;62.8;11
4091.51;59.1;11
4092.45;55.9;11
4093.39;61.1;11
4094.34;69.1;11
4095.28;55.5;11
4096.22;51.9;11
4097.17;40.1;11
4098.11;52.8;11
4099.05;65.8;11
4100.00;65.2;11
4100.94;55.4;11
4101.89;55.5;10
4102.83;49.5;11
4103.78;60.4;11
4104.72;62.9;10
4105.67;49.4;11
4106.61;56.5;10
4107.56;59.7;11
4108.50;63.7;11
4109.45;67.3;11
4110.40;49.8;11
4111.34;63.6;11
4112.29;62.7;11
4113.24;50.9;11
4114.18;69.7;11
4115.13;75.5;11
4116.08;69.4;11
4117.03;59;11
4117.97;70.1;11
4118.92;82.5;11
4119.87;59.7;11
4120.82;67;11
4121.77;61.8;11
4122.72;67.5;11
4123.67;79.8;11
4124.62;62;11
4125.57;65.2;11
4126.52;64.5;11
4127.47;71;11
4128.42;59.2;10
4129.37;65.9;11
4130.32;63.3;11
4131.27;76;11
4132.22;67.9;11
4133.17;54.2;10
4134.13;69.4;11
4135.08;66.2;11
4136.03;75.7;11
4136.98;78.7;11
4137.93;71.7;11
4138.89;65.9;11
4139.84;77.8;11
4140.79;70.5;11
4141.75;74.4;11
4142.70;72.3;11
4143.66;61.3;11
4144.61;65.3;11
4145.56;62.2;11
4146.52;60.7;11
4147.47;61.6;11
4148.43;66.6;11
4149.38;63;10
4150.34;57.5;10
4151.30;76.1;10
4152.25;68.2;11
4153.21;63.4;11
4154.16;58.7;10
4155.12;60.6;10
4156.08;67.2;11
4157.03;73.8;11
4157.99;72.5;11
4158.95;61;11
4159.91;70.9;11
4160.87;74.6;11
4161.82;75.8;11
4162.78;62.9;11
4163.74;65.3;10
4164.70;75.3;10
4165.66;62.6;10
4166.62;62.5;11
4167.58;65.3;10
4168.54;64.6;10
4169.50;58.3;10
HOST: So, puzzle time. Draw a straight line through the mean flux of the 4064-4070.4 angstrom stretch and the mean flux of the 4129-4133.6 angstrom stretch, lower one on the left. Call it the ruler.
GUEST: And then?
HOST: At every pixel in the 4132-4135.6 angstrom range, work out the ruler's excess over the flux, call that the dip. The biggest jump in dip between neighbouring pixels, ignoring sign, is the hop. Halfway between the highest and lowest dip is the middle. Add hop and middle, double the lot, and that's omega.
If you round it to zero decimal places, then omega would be 38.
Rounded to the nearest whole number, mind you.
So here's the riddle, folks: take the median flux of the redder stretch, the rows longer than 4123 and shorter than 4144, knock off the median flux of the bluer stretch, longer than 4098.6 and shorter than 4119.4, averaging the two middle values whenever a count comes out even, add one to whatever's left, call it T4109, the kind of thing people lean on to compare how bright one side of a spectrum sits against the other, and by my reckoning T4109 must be 7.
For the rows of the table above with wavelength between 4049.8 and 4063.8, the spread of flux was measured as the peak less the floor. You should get 30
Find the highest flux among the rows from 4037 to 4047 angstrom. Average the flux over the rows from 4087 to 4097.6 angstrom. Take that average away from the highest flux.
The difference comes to 14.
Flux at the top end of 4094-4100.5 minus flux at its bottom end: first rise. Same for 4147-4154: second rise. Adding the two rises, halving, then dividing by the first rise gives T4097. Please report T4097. 0.3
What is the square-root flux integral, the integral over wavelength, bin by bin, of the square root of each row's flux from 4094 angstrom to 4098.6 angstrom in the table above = 34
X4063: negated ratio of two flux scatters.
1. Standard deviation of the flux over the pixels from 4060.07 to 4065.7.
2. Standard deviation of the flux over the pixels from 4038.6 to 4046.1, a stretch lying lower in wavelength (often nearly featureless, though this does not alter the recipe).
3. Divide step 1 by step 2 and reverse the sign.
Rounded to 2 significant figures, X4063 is -1.3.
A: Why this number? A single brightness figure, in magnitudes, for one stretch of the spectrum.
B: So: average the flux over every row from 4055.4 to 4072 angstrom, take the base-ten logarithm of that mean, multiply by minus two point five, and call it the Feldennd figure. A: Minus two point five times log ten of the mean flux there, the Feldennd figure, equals -4.60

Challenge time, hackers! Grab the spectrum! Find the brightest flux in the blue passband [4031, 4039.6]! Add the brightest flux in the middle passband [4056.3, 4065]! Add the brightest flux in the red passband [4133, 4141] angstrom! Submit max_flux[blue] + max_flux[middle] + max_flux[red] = 233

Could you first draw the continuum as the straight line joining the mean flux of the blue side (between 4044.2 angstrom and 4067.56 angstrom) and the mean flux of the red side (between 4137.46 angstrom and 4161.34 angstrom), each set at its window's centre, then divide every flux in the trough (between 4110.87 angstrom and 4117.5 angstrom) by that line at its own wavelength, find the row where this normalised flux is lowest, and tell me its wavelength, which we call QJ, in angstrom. 4113.24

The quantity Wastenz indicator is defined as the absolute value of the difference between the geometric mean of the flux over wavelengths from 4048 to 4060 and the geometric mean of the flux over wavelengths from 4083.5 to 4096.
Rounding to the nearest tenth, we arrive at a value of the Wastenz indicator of 5.3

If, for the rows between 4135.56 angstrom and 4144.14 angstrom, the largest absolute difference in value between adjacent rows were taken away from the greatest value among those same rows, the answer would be 67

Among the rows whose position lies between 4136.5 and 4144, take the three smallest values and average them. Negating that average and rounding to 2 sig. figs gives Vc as -66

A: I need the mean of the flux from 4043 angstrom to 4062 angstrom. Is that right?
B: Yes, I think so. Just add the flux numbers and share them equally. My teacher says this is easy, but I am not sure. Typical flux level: 69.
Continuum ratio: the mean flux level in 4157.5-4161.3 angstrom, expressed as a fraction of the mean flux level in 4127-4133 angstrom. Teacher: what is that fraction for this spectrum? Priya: 1.04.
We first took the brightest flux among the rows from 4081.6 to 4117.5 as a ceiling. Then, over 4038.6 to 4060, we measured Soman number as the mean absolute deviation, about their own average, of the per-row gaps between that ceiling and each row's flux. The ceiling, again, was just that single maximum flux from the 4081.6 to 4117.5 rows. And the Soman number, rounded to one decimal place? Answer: 6.2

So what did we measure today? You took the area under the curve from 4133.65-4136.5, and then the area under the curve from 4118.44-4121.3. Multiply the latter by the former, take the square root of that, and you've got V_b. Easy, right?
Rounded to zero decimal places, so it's 200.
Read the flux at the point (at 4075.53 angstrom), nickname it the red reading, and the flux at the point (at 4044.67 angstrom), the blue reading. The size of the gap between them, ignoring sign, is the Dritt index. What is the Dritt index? 2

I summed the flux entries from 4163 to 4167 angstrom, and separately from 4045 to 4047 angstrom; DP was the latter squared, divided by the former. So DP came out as 47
